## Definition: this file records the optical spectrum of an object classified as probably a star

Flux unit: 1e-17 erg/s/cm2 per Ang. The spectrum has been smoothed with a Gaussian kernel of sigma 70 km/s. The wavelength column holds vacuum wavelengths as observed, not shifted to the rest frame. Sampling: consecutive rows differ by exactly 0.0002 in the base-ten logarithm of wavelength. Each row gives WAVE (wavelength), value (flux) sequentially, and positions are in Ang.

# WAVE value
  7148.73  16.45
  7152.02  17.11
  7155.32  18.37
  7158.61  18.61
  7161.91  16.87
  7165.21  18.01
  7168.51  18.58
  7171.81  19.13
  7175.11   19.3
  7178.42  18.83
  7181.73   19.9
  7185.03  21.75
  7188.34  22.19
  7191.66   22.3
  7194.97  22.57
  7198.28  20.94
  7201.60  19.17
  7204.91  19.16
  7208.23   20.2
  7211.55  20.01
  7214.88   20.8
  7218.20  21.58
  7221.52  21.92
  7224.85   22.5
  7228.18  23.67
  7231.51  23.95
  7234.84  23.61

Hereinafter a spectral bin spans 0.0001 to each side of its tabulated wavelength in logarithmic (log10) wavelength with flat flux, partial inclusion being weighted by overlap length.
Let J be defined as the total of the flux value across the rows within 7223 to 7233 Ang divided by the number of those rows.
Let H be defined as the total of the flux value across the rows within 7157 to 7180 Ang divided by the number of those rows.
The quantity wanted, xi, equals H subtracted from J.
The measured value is 5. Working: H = 18.5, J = 23.4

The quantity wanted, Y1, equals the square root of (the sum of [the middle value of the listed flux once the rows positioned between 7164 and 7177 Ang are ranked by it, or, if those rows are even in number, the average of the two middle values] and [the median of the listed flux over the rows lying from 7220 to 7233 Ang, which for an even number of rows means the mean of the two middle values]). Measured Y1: 6.48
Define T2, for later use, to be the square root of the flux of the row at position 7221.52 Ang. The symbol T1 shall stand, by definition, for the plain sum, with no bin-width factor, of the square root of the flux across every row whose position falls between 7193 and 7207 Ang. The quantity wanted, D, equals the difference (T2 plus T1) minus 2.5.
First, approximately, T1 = 18.1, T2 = 4.68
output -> 20.3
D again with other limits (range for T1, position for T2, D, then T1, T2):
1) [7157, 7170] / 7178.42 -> 18.8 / 17.0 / 4.34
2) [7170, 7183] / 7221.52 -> 19.7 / 17.6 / 4.68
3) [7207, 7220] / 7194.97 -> 20.4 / 18.2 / 4.75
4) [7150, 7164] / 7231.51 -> 19.2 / 16.8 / 4.89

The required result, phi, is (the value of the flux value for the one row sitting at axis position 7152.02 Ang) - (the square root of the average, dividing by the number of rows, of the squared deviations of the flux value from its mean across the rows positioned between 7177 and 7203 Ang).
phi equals 15.7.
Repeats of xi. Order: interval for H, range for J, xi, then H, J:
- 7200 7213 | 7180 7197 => 2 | 19.6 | 21.7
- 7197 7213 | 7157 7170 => -2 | 19.9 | 18.0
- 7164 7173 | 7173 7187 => 1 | 18.6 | 19.9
